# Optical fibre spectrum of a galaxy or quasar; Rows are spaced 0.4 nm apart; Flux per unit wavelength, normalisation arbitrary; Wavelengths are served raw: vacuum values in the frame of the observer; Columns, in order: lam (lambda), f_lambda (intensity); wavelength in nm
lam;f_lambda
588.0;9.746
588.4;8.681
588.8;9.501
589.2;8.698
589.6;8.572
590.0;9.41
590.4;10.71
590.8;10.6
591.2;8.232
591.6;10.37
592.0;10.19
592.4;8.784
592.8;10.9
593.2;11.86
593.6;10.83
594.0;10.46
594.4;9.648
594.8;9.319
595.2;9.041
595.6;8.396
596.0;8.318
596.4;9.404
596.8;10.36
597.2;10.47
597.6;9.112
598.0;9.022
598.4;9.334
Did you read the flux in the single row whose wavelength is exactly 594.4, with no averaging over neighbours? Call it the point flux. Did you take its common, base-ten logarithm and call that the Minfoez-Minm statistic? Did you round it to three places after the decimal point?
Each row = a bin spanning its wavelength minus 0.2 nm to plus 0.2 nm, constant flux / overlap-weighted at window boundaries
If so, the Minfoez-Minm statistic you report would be 0.984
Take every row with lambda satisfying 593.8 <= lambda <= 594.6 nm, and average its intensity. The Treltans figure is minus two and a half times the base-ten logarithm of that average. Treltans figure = -2.51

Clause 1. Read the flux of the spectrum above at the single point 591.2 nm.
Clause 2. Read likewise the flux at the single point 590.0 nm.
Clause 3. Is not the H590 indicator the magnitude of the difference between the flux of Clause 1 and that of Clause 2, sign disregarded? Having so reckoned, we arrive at 1.2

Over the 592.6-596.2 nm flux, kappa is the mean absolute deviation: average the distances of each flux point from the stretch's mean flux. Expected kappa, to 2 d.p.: 1.02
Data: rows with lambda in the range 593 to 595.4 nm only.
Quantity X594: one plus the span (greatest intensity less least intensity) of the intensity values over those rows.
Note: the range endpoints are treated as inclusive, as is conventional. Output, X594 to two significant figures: 3.8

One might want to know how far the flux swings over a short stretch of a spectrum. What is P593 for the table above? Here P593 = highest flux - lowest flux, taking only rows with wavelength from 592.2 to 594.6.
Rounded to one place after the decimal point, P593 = 3.1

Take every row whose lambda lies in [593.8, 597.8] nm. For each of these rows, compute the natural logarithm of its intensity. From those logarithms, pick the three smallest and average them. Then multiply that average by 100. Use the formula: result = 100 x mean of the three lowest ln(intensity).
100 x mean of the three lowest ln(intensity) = 215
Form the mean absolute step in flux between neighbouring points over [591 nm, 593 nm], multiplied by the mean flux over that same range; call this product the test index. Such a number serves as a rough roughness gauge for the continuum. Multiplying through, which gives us 14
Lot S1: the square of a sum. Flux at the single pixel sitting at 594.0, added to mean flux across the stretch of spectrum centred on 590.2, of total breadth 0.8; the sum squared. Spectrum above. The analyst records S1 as 421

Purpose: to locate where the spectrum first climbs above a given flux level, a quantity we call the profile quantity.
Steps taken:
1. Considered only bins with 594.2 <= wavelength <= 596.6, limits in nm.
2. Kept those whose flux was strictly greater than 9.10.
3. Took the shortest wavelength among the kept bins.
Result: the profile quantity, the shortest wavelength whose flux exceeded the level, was 594.4 nm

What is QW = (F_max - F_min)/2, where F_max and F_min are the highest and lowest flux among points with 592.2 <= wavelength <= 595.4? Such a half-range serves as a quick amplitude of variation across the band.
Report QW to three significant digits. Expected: 1.54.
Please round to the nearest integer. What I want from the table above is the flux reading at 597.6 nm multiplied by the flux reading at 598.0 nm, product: 82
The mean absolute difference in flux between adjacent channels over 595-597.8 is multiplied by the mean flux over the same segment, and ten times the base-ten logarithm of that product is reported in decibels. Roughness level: 8.2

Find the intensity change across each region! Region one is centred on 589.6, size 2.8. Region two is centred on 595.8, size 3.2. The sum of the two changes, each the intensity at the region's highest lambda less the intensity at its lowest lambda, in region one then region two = 2.74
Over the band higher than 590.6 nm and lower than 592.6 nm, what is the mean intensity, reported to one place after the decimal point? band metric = 9.6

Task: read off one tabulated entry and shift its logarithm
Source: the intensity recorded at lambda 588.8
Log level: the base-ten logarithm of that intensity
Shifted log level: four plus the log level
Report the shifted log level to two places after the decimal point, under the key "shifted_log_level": 4.98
